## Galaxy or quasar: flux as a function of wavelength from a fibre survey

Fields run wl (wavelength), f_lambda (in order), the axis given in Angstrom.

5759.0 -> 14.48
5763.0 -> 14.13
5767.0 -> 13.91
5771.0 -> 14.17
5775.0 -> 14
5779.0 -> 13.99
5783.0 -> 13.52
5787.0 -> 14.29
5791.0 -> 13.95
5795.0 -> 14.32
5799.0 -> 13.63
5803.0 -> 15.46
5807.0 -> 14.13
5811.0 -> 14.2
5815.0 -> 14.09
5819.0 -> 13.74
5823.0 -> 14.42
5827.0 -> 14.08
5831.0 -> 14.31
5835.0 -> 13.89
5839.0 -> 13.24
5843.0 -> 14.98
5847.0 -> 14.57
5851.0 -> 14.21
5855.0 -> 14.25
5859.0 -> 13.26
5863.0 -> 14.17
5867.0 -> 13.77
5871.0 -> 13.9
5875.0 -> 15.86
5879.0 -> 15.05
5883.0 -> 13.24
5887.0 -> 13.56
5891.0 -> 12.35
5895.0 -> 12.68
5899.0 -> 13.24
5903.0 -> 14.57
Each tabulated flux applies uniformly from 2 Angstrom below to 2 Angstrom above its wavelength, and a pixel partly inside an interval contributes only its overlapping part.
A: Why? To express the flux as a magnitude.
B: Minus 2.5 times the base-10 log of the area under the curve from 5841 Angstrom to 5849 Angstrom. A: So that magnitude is -5.18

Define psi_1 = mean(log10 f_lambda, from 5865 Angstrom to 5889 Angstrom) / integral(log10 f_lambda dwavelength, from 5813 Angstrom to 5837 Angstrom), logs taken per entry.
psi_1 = 0.0418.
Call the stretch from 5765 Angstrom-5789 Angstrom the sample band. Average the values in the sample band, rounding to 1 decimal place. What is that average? 14.0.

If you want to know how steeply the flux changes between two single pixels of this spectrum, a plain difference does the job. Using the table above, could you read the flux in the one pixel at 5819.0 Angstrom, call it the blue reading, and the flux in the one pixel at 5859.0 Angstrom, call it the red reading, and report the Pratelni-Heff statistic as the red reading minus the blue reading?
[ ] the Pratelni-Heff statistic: -0.5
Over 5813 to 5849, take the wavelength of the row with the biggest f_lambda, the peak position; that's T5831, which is 5843.0 Angstrom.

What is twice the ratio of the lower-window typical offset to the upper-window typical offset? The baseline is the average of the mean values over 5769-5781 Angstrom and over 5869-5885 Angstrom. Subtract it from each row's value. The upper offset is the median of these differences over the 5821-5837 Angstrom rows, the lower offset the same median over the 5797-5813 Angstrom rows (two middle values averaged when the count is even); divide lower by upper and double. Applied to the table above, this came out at 2.7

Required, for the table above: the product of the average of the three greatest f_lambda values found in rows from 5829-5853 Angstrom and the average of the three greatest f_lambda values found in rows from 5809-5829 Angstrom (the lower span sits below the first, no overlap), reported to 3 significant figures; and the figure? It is 208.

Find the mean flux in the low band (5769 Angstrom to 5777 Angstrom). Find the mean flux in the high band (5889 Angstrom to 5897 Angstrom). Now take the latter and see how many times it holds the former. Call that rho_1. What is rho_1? 0.89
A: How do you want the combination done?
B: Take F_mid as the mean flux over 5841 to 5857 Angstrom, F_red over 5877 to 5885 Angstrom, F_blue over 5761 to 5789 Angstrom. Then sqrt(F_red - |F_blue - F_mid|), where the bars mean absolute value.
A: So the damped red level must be 3.69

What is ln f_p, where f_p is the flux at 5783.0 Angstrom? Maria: 2.60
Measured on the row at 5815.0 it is 2.65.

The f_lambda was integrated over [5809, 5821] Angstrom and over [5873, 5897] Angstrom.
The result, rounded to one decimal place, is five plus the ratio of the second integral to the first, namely 7.0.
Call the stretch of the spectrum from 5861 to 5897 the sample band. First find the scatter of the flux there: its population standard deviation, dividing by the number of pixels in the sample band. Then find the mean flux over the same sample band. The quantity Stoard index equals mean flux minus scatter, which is 12.81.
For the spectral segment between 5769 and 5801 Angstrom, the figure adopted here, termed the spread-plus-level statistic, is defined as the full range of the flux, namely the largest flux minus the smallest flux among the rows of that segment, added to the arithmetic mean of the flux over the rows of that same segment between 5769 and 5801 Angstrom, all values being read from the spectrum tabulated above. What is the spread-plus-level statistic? 14.8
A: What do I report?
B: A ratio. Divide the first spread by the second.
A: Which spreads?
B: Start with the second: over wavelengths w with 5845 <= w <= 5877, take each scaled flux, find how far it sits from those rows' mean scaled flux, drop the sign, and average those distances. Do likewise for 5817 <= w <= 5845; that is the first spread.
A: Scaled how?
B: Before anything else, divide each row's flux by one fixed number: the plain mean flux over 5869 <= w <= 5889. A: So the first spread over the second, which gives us 0.84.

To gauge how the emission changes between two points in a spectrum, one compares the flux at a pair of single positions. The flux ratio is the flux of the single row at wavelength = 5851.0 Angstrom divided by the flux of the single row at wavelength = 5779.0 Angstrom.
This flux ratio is 1.02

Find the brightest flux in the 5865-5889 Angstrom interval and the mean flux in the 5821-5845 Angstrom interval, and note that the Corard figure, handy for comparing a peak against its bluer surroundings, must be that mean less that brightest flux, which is -1.71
